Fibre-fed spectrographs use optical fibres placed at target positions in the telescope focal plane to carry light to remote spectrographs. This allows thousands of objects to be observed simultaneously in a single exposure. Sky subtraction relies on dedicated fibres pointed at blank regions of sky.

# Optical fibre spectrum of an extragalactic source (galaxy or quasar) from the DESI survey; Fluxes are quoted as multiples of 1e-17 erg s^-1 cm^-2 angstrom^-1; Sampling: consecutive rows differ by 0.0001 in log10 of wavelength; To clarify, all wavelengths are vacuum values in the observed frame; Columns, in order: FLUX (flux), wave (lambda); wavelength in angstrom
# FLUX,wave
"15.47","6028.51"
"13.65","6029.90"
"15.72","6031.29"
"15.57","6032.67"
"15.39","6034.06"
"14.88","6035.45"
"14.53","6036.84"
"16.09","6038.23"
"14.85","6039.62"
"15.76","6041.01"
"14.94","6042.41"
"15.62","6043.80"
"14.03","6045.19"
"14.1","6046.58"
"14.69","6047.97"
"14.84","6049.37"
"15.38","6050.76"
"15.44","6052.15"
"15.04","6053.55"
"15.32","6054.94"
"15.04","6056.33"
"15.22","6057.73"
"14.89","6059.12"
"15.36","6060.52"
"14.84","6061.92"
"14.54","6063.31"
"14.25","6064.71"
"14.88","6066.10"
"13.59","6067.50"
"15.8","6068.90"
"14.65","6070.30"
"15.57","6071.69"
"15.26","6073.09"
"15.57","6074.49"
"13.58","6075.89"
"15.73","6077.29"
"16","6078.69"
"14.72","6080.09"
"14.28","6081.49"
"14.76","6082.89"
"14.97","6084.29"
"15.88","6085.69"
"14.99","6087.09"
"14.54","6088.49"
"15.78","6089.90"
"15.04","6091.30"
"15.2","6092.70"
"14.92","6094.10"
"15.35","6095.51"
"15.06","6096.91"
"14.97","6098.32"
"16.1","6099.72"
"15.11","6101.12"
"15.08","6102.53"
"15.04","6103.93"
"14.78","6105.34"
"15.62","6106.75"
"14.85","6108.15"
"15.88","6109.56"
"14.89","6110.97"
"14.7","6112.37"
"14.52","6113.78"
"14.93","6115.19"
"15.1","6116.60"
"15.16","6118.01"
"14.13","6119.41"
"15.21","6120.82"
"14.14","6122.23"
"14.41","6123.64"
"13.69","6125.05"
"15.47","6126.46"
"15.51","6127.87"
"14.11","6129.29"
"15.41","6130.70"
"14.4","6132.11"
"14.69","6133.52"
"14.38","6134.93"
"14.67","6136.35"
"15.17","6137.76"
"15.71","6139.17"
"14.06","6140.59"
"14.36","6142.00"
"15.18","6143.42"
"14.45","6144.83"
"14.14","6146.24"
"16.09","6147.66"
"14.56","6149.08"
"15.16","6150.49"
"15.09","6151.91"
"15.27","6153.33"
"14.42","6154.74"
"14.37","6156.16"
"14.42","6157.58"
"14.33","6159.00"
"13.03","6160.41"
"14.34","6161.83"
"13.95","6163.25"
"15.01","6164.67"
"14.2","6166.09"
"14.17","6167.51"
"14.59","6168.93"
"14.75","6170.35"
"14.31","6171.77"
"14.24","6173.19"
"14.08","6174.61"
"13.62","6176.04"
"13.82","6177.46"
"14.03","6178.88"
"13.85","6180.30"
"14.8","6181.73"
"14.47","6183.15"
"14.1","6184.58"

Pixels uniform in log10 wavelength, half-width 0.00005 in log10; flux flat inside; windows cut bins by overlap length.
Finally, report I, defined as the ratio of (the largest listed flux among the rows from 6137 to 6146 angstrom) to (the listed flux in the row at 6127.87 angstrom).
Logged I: 1.01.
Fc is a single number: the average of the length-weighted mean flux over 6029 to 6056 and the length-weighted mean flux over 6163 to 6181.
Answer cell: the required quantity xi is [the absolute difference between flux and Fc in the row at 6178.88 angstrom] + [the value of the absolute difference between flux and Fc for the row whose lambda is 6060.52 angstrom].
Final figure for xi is 1.3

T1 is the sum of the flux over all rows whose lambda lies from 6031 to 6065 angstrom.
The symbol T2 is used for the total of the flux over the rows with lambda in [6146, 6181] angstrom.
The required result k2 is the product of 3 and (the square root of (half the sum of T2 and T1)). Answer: 57.6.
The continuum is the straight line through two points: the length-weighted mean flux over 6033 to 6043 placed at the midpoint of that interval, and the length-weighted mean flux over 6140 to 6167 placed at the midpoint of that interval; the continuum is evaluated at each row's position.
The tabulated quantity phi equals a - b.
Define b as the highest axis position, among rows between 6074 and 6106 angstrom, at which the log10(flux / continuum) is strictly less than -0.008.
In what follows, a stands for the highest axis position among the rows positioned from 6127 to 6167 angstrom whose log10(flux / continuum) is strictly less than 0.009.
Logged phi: 77.6 angstrom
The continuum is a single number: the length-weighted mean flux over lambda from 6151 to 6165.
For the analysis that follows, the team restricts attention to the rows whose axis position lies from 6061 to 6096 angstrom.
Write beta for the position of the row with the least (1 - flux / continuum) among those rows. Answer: 6078.69 angstrom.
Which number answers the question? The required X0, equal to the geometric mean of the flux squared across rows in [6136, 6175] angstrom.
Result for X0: 212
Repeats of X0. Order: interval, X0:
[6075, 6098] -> 226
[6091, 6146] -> 222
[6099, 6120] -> 227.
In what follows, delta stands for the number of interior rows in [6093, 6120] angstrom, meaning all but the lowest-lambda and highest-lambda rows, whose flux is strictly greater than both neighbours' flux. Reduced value 5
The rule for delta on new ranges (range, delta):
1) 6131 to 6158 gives 6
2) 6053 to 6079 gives 7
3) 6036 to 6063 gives 7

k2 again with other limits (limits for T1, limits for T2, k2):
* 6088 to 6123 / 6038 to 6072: 58.1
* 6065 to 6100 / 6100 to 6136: 58.0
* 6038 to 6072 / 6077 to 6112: 58.3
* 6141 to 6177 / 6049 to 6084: 57.6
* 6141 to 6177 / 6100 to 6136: 57.4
